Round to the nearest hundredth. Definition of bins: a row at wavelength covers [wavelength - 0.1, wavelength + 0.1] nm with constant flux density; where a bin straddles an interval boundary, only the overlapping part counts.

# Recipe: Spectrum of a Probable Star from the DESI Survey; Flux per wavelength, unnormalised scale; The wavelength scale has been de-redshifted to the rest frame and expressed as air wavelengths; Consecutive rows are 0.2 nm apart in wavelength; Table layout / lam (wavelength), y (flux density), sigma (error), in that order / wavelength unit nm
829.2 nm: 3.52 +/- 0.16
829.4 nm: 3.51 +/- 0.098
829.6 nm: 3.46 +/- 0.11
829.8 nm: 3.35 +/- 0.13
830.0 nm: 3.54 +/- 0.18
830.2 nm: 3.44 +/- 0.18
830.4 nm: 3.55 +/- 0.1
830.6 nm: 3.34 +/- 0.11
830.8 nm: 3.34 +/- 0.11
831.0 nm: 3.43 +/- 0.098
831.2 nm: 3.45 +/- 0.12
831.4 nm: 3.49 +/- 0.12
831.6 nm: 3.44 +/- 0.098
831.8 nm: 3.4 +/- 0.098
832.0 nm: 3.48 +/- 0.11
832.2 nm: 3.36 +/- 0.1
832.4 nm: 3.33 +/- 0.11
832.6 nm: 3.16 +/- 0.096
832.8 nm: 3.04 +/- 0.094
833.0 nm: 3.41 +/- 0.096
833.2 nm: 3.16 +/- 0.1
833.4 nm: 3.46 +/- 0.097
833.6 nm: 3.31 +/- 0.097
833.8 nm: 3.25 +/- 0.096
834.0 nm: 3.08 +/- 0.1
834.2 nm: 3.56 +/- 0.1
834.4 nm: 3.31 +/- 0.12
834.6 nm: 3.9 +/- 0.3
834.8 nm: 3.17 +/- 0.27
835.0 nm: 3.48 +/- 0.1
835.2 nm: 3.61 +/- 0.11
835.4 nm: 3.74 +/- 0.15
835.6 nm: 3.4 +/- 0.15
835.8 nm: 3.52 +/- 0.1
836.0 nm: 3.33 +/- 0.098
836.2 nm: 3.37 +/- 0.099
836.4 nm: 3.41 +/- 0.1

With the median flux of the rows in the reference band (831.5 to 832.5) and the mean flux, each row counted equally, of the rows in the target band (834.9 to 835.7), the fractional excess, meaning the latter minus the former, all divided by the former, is 0.05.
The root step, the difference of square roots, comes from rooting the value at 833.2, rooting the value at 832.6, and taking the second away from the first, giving 0.00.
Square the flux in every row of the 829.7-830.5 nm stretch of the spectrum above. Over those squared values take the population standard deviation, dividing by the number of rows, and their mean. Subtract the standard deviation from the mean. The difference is 11.5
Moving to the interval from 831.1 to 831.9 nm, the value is 11.6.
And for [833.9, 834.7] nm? 10.0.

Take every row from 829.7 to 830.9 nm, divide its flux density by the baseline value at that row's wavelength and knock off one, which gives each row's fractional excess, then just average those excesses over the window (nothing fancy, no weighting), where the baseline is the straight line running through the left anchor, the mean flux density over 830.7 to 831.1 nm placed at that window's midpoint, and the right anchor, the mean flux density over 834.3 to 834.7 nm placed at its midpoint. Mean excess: 0.023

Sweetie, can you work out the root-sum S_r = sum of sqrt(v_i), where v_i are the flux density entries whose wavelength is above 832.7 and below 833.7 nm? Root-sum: 9.0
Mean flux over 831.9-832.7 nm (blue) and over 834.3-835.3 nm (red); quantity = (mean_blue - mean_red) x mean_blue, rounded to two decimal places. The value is -0.54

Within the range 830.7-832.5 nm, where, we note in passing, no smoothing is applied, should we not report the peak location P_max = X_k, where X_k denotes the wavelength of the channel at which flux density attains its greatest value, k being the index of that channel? 831.4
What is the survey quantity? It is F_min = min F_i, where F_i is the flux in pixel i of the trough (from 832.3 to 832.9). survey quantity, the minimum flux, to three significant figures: 3.04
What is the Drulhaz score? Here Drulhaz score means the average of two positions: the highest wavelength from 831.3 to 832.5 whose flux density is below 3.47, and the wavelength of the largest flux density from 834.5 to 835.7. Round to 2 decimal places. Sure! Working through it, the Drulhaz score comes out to 833.50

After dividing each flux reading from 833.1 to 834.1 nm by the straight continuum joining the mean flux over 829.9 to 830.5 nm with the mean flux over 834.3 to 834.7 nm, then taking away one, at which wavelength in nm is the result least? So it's 834.0 nm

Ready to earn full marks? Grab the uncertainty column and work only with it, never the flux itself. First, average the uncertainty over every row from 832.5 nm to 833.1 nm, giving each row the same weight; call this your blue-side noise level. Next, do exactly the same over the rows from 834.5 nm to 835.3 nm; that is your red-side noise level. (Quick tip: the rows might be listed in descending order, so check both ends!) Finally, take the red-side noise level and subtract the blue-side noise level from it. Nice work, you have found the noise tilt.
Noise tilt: 0.10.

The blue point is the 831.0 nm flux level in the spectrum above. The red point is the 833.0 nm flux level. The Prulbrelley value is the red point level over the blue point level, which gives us 0.99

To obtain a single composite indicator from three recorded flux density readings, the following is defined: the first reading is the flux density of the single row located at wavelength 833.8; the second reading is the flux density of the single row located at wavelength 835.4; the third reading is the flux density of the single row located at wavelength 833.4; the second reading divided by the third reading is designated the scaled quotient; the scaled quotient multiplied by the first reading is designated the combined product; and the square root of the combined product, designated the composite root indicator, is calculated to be 1.87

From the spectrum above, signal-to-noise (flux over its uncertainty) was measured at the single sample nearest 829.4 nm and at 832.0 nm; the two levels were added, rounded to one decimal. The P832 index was 67.5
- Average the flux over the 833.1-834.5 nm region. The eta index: 3.30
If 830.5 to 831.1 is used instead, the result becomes 3.37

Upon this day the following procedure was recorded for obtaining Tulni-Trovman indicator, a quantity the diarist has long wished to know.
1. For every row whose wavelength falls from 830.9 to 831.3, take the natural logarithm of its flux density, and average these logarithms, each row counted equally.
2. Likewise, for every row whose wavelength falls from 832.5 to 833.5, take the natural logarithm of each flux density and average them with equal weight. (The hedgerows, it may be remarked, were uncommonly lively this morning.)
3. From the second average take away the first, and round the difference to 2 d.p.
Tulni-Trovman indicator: -0.06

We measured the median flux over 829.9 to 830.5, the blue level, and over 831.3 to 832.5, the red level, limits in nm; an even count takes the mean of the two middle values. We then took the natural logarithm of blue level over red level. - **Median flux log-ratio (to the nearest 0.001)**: 0.034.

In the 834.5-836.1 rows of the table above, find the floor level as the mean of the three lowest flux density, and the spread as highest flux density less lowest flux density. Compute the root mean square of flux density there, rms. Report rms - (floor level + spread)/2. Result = 1.51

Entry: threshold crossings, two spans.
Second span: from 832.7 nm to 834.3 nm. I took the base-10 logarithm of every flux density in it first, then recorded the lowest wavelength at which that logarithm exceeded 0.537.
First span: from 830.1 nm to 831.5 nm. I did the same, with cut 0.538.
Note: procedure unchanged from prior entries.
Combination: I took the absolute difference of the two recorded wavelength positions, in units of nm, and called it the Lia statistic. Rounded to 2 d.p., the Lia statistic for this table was 3.00 nm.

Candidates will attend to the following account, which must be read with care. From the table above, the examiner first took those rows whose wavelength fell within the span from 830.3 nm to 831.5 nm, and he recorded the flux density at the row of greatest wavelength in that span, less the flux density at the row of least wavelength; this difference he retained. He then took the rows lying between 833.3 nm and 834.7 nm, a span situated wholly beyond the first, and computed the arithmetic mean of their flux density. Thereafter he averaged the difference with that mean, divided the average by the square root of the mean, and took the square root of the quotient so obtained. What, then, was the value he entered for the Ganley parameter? 0.95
